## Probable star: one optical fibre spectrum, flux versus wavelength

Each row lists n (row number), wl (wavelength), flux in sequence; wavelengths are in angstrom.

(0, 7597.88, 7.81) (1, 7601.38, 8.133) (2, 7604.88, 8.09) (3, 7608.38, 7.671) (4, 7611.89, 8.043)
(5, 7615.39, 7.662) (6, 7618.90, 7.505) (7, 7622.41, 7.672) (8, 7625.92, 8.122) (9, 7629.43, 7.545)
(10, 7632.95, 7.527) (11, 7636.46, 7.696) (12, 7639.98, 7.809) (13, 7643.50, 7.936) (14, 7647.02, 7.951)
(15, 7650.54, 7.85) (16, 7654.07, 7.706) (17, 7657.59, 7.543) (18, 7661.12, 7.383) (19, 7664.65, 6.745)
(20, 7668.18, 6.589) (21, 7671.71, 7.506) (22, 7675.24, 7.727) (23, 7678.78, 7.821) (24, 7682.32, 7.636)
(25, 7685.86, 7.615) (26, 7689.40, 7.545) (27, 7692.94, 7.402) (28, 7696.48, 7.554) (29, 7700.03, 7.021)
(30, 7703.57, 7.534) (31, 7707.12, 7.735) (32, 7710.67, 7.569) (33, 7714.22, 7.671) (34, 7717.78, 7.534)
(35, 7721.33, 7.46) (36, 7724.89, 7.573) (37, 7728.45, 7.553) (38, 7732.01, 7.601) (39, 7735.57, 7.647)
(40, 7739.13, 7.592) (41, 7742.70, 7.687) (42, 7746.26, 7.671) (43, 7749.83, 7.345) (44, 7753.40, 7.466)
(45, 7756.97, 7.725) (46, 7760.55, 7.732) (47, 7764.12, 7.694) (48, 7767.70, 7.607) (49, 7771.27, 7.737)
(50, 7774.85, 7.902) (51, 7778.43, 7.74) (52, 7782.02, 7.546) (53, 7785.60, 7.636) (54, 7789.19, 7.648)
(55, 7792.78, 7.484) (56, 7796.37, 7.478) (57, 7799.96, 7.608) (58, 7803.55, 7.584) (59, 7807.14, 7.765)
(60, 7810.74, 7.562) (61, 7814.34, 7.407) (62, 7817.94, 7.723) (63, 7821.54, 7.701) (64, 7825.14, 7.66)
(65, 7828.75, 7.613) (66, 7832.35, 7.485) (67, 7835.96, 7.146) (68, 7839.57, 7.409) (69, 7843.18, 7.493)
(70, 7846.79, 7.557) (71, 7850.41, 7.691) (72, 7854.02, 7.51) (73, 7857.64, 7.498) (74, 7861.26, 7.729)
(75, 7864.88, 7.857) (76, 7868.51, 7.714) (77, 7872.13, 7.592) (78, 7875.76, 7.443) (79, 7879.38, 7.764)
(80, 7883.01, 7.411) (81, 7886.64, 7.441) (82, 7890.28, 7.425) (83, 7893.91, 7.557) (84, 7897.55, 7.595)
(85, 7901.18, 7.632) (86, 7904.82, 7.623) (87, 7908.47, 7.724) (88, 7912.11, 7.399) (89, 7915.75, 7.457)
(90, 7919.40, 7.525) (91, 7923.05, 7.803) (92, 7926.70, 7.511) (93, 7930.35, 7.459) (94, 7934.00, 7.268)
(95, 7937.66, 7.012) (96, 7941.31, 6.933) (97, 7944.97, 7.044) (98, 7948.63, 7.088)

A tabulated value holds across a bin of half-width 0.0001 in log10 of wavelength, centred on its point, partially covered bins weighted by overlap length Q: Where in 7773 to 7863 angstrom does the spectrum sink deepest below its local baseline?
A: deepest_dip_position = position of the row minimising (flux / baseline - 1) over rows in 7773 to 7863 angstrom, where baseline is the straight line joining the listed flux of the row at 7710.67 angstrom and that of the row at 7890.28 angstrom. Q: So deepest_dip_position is 7835.96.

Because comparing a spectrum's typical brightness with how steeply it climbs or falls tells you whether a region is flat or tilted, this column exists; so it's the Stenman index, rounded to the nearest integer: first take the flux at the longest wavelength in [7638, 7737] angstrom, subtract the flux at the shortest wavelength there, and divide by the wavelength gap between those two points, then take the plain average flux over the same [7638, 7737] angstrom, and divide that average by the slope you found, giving -4451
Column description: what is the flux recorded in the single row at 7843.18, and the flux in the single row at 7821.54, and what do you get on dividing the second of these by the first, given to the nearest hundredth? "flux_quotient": 1.03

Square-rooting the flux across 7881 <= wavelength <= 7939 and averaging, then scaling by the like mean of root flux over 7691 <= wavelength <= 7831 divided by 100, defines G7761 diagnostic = 0.0754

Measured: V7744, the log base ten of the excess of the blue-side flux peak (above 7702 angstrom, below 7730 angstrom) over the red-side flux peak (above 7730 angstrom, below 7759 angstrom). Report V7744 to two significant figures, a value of -2.0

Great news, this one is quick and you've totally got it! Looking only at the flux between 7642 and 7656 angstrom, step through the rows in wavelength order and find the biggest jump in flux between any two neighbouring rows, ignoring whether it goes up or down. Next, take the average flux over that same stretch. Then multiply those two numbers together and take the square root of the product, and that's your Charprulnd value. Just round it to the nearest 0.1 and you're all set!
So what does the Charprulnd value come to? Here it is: 1.1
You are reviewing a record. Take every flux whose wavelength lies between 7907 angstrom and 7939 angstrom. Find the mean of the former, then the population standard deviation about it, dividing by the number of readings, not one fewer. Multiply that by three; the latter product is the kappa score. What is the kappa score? 0.66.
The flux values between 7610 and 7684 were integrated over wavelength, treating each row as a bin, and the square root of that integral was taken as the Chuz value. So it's 23.7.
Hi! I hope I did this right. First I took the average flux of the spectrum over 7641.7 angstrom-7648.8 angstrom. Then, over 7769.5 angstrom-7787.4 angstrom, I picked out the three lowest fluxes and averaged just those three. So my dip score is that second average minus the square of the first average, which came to -55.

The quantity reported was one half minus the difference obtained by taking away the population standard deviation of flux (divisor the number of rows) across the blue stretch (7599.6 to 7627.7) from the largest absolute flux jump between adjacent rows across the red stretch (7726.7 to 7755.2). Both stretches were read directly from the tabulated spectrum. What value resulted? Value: 0.42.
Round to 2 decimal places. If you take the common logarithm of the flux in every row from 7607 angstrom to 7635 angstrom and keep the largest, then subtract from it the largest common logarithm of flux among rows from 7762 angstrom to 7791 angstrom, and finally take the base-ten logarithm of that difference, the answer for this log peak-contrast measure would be -1.92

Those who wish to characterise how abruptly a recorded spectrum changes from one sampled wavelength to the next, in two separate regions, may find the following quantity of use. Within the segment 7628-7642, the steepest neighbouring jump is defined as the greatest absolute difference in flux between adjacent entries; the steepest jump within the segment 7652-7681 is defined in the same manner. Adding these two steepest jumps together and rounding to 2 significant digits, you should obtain 1.1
